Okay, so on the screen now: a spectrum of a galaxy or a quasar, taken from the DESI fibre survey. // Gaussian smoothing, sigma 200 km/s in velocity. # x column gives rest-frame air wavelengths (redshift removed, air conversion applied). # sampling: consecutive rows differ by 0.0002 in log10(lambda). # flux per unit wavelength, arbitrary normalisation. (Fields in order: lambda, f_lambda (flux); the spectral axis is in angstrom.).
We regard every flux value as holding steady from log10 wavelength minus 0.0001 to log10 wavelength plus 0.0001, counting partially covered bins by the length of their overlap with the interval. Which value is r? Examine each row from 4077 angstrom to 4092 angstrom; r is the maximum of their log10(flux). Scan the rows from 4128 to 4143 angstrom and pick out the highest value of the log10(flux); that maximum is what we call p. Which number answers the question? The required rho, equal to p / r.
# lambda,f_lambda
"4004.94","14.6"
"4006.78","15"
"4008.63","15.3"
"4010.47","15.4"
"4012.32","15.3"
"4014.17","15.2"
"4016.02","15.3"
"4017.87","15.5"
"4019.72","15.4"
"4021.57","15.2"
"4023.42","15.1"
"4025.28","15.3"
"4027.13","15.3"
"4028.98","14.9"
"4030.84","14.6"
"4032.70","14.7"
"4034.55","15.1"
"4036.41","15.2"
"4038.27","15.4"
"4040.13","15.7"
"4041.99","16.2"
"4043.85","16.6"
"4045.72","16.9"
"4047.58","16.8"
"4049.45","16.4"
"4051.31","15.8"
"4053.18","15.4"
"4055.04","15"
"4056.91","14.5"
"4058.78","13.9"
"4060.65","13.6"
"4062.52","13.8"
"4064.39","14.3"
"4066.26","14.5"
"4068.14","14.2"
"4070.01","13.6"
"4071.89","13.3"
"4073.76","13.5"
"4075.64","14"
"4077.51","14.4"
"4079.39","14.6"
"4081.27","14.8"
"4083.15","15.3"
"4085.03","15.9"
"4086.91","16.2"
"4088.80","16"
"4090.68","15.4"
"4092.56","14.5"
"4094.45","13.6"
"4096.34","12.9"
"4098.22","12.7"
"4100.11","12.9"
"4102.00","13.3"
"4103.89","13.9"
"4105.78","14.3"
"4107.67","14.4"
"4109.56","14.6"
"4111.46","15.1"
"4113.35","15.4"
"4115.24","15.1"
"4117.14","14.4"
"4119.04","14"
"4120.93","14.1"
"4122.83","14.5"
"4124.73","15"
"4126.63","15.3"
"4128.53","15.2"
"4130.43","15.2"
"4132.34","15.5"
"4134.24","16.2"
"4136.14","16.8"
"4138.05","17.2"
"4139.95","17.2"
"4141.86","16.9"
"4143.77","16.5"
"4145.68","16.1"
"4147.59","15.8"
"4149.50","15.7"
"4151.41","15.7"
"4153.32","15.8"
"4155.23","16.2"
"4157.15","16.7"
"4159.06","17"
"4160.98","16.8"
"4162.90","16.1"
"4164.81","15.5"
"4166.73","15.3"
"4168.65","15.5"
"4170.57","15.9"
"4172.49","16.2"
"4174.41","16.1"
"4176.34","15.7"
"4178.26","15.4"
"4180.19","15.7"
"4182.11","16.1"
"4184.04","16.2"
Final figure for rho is 1.02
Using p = 1.236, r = 1.210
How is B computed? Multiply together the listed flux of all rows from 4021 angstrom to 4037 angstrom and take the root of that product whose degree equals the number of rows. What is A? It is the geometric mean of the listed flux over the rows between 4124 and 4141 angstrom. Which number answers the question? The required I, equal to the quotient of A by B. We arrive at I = 1.06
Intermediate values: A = 15.9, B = 15.0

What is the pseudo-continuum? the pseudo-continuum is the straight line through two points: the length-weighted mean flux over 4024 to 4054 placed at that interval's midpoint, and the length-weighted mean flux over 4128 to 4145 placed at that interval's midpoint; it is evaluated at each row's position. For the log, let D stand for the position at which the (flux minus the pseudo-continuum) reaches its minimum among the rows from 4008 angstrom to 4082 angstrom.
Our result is 4071.89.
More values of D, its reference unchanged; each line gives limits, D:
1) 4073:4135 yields 4098.22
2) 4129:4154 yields 4130.43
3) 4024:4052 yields 4030.84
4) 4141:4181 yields 4166.73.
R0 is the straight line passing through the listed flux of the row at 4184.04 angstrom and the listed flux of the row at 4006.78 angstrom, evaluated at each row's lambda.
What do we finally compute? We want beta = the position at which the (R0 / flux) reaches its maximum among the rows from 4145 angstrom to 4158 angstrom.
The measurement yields 4151.41 angstrom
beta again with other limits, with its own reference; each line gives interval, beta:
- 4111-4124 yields 4119.04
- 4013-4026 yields 4023.42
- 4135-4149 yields 4147.59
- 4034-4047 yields 4034.55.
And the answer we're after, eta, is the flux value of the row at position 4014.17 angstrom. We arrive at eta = 15.2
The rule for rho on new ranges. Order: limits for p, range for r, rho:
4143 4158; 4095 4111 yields 1.05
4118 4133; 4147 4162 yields 0.97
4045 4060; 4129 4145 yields 0.99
